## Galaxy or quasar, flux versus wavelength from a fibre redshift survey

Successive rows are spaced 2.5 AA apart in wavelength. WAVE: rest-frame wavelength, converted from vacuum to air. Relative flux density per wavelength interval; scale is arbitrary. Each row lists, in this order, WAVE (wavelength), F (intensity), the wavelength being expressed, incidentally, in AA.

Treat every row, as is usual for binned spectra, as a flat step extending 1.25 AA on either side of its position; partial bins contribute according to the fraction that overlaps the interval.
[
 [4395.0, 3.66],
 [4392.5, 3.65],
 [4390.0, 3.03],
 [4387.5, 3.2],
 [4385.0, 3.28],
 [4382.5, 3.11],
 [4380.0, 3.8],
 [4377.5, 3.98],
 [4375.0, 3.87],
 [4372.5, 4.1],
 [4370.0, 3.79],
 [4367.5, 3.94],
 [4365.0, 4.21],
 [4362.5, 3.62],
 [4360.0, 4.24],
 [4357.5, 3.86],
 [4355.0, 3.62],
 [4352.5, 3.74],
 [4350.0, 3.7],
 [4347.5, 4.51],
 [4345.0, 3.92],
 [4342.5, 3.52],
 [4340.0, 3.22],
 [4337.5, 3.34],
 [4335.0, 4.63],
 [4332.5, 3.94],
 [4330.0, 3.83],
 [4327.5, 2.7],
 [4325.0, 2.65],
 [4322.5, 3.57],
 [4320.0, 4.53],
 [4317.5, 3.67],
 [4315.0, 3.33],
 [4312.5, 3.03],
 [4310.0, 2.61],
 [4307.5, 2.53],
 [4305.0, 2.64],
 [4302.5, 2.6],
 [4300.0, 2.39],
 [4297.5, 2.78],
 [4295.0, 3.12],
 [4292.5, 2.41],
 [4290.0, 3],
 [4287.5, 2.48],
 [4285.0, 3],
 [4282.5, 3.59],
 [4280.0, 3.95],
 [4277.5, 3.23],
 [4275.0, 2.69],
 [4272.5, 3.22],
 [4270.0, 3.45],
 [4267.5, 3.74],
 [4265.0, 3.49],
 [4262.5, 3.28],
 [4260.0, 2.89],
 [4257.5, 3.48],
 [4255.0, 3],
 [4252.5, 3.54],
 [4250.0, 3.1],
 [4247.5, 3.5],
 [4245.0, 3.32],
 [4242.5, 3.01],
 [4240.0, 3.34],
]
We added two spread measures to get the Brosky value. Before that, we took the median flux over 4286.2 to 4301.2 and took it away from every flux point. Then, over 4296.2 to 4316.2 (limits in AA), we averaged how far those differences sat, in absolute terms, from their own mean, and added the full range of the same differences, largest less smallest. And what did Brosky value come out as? 1.17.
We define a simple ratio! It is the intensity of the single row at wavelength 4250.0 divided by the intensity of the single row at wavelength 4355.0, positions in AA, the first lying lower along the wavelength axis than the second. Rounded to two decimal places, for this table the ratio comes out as 0.86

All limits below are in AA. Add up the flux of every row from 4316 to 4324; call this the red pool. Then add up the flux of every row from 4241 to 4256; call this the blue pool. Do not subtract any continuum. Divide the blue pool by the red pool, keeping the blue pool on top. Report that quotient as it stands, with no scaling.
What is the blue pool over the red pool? 1.65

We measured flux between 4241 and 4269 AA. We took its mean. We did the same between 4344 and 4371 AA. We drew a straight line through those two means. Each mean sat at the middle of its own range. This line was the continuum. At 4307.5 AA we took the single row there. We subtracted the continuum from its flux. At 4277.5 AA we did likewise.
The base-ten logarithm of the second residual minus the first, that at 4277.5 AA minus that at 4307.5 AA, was -0.06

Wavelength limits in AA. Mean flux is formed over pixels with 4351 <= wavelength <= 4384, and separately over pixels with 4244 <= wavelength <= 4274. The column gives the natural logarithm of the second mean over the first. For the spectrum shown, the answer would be -0.14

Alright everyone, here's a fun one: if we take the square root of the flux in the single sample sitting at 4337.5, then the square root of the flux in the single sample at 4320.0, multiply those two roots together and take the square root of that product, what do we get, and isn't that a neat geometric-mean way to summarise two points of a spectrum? 1.97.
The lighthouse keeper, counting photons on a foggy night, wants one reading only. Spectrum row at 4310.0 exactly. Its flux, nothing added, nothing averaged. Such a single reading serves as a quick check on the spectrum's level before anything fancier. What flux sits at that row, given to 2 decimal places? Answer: 2.61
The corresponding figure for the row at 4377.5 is 3.98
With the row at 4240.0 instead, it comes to 3.34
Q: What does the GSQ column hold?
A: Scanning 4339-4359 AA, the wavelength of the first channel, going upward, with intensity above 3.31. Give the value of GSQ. 4342.5 AA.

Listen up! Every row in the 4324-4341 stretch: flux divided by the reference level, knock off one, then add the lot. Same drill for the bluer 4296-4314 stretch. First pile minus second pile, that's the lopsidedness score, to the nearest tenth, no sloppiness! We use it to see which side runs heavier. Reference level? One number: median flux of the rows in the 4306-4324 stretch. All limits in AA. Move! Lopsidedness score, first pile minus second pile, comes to 1.7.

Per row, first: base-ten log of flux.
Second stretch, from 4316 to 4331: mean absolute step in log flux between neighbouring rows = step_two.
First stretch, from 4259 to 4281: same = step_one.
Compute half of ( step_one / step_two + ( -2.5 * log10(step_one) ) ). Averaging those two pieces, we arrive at 1.9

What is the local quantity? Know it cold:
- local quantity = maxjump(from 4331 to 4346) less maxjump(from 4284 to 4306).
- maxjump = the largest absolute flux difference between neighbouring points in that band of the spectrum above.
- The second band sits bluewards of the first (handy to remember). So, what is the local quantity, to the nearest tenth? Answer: 0.6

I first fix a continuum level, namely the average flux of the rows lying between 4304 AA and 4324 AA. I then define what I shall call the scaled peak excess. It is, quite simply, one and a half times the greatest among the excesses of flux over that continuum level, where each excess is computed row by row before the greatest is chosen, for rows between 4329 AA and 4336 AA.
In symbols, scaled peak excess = 2.1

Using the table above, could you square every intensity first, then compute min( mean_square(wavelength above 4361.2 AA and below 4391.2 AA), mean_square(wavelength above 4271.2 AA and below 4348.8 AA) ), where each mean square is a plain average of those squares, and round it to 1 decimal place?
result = 10.9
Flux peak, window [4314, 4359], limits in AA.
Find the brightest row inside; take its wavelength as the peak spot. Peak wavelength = 4335.0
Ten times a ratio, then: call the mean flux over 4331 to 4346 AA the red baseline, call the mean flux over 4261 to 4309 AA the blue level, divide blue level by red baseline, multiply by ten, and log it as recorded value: 8.1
